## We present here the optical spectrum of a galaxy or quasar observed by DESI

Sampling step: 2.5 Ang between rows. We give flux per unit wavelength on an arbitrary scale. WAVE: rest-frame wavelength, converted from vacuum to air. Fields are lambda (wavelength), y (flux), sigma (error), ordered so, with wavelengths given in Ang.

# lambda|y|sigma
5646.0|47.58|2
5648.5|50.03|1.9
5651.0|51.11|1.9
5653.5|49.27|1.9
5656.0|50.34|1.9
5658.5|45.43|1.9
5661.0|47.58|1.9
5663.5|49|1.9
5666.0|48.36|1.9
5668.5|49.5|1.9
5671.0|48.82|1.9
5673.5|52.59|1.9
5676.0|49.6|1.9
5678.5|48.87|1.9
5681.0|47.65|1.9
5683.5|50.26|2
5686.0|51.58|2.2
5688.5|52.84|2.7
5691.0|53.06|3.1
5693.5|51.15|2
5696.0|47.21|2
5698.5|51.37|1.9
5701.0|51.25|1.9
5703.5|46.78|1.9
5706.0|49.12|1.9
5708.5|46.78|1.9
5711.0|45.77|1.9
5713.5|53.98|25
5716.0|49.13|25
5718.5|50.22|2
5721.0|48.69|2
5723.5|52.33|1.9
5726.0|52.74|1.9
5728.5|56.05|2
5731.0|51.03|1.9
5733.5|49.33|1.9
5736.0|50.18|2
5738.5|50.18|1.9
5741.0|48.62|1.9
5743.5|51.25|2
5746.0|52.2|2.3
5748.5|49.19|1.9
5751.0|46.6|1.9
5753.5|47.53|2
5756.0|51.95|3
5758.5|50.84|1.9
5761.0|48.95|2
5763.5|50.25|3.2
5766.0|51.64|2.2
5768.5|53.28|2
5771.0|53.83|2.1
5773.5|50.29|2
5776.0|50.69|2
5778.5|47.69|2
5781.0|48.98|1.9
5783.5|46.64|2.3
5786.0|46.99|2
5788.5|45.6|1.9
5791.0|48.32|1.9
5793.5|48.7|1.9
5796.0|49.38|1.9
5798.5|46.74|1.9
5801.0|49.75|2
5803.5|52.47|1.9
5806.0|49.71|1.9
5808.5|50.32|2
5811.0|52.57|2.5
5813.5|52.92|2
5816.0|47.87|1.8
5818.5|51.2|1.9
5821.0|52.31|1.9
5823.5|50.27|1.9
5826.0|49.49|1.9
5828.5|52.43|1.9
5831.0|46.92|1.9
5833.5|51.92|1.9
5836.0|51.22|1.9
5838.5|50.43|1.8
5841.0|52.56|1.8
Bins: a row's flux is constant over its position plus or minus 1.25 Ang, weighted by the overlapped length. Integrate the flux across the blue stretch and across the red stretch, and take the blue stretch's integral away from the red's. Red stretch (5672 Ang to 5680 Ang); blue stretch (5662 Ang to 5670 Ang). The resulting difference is 11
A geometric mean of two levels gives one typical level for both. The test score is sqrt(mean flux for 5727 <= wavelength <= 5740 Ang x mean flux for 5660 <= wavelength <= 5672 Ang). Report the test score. 50.0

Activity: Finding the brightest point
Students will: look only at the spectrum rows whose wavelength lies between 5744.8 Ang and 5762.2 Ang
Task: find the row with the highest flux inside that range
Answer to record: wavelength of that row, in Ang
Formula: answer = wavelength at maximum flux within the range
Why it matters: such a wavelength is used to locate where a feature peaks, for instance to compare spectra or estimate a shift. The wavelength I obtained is 5746.0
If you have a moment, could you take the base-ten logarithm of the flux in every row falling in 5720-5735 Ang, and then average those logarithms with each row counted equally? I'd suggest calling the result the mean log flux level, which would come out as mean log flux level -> 1.71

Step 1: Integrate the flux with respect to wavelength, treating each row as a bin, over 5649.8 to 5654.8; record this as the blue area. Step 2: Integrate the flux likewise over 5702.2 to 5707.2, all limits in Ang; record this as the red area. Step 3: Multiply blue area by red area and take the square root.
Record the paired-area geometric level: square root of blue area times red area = 245.3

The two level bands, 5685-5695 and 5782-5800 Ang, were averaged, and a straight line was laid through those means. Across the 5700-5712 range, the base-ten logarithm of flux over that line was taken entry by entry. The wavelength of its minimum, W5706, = 5711.0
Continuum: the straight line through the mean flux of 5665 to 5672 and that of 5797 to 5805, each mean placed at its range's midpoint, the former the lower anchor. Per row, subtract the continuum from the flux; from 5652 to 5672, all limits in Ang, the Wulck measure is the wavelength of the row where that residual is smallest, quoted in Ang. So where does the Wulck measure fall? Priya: 5658.5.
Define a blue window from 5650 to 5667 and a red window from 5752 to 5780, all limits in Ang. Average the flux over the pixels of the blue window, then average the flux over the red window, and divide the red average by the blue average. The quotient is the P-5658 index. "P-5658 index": 1.04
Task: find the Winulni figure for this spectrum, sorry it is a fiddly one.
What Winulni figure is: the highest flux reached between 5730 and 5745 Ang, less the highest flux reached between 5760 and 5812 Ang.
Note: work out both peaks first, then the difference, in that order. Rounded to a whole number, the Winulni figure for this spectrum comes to -3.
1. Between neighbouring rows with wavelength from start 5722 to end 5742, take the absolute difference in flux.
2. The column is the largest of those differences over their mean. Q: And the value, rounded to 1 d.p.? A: 2.7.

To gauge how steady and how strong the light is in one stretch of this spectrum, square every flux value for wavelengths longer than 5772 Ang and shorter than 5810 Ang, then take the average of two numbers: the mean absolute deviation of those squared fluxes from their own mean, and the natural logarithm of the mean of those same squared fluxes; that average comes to 76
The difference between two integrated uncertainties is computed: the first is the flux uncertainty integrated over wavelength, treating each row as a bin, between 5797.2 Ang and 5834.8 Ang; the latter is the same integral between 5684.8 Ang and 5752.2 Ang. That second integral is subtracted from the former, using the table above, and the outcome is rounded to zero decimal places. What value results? -179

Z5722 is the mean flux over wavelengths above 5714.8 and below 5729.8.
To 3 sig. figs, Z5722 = 51.5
